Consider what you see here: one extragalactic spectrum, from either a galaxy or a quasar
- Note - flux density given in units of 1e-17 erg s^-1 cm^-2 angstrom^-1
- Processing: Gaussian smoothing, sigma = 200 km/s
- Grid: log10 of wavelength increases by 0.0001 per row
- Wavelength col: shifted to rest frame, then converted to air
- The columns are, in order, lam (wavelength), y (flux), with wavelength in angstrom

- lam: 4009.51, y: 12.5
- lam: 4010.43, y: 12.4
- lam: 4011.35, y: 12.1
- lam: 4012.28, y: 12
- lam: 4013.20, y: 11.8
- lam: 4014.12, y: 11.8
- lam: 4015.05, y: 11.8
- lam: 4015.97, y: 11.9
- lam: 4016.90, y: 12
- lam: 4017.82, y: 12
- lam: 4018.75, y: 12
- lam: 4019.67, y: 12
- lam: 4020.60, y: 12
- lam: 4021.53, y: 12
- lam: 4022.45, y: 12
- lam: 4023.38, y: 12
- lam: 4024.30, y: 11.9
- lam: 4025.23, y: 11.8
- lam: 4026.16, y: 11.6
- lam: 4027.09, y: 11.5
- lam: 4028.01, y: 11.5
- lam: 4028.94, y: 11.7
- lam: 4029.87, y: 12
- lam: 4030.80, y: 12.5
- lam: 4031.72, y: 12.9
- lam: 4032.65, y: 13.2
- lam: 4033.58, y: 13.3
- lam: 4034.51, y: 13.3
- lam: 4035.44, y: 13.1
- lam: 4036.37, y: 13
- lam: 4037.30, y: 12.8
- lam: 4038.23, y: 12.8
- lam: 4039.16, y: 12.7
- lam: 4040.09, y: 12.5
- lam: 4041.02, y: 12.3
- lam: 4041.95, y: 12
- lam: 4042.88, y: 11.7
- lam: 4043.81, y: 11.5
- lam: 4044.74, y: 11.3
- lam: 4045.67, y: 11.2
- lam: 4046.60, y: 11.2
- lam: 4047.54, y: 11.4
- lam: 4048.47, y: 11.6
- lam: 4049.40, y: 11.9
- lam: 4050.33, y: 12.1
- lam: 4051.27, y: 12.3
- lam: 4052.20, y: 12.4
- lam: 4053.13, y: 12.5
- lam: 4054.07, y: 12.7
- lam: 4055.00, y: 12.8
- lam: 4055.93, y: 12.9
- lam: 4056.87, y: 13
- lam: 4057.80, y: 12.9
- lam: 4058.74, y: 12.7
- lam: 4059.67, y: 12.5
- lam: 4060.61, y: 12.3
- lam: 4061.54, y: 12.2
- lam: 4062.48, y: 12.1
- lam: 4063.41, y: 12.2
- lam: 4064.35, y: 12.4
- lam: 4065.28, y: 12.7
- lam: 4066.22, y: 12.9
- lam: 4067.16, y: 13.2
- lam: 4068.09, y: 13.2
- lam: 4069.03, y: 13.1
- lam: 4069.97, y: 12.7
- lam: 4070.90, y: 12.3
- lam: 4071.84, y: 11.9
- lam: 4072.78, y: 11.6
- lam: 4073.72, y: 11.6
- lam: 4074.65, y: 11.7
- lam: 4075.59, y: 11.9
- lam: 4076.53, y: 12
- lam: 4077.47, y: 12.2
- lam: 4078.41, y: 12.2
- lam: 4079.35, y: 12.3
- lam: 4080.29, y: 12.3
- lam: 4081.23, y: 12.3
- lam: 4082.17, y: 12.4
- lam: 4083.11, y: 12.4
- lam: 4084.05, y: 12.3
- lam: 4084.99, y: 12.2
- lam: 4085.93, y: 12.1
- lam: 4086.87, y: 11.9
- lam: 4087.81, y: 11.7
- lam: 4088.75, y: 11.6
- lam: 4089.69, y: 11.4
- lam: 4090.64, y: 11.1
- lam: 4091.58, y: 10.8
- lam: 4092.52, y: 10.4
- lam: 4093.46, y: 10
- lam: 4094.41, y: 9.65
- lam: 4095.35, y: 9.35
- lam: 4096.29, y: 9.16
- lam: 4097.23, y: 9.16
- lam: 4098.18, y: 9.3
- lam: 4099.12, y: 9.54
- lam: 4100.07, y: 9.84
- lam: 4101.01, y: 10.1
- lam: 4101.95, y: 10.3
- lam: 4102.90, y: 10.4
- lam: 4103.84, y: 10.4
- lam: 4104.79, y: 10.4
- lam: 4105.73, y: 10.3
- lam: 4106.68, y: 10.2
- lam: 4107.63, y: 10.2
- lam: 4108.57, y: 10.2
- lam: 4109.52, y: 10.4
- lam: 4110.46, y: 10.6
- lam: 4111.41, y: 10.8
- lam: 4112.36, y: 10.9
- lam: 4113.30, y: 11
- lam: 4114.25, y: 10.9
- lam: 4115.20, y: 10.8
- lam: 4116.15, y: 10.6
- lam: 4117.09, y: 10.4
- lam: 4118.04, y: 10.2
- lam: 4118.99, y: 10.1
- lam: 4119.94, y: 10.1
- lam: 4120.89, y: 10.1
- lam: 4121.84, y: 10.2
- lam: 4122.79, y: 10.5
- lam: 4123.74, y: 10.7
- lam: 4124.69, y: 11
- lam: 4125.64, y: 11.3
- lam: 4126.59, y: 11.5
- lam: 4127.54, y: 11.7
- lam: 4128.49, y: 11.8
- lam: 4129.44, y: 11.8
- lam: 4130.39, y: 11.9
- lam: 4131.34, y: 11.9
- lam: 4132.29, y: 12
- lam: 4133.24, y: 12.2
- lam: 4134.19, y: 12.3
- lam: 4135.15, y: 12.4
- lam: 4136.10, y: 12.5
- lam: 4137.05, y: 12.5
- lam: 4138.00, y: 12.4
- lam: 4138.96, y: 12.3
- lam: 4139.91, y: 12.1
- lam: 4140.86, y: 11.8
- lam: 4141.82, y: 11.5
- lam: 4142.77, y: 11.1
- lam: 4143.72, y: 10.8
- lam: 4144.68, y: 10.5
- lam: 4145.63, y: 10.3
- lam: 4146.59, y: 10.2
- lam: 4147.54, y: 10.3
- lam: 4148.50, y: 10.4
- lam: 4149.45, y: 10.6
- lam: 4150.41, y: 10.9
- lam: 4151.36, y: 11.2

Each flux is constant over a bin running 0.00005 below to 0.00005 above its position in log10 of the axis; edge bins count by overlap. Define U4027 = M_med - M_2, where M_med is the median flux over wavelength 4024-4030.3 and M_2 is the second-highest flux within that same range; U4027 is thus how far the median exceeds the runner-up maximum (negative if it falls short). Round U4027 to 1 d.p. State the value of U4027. -0.2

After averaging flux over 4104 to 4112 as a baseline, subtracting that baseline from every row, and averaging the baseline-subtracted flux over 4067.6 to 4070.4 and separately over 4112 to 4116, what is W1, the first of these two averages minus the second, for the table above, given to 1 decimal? 2.1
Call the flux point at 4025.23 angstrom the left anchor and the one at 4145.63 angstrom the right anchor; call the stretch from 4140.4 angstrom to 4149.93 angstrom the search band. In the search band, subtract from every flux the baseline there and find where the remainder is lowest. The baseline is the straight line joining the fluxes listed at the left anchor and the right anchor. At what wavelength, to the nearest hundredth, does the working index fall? 4146.59 angstrom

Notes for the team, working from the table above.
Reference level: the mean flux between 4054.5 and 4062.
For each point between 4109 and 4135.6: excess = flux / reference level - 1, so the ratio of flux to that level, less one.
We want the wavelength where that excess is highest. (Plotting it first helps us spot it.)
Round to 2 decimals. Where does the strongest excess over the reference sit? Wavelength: 4135.15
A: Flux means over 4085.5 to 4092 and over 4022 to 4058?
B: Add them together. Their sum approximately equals 23.8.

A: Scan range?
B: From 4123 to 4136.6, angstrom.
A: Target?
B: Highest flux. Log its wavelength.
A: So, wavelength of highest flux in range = 4136.10 angstrom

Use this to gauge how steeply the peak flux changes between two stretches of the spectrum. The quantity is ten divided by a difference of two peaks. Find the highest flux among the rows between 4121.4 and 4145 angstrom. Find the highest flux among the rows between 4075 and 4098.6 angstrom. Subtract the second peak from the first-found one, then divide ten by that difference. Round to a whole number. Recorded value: 100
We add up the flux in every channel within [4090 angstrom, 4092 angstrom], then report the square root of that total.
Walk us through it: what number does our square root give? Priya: 4.68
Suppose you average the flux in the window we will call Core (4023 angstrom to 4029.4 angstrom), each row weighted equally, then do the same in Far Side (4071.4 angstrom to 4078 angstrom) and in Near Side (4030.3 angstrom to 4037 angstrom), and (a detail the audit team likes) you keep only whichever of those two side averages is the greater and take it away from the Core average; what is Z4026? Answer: -1.3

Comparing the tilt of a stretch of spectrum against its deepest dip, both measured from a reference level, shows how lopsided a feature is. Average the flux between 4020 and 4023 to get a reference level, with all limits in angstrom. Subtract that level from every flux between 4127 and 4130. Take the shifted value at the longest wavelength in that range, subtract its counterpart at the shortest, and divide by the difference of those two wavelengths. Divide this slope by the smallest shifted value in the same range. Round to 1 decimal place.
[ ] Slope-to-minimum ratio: -0.2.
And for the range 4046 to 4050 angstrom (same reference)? -0.3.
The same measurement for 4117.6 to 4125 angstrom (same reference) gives -0.1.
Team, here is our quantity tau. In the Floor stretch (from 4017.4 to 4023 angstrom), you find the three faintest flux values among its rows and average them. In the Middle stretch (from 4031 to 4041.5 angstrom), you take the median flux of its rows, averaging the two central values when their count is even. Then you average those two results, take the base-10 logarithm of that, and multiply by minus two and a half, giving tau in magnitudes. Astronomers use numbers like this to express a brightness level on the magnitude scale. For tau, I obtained -2.74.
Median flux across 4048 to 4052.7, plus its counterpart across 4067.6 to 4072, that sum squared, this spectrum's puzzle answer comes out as 615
